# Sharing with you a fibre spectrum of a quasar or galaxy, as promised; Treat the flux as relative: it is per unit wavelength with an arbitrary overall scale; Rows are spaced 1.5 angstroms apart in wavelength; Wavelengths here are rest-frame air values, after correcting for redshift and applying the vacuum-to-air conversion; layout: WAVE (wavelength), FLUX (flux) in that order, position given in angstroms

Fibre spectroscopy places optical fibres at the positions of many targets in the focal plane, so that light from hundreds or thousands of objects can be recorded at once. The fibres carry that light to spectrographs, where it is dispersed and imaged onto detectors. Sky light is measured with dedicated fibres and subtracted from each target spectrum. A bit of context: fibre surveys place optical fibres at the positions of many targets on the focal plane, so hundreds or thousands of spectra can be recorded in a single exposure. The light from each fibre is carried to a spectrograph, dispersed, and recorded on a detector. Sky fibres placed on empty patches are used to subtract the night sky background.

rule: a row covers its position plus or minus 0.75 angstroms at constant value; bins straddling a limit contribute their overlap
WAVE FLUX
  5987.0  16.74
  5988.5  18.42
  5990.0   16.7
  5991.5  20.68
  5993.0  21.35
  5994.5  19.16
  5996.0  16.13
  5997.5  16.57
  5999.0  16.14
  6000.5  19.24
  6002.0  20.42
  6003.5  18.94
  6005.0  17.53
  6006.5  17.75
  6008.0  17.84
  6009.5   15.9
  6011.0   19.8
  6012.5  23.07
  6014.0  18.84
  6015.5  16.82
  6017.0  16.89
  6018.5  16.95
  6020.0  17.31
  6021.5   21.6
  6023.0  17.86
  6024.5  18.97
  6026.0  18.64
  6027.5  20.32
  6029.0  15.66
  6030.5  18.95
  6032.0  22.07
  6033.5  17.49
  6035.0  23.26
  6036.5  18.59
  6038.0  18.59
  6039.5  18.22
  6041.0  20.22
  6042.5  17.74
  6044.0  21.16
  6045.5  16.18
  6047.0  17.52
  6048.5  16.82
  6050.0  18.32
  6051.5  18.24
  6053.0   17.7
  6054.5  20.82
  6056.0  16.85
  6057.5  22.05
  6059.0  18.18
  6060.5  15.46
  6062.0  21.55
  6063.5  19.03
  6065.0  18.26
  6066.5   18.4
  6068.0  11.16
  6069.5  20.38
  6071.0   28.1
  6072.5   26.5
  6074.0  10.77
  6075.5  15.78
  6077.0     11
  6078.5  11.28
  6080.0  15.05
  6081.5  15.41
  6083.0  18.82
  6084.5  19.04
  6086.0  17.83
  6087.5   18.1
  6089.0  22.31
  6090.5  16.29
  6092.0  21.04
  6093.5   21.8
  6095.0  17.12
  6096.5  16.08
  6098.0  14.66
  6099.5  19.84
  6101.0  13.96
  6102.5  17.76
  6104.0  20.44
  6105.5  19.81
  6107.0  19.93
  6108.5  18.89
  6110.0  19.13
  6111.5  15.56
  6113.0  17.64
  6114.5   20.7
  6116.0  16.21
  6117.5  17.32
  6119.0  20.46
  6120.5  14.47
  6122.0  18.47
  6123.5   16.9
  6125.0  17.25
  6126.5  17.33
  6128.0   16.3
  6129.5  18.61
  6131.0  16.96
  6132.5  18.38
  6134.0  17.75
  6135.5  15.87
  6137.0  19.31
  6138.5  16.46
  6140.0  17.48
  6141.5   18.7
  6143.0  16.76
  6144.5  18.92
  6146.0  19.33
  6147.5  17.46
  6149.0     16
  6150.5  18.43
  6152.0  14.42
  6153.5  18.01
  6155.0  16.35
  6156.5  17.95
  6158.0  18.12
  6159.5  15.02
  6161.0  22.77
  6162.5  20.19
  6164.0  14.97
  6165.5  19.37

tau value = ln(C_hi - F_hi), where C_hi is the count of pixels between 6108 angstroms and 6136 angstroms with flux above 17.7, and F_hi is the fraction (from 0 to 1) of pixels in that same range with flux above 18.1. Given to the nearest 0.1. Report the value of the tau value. 2.0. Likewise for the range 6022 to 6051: 2.6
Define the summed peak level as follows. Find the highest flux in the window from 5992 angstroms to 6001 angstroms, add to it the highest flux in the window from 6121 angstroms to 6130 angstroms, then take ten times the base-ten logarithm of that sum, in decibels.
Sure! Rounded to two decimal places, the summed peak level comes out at 16.02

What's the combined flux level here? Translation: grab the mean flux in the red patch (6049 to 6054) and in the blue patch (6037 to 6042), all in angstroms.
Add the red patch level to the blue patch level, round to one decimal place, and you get 37.1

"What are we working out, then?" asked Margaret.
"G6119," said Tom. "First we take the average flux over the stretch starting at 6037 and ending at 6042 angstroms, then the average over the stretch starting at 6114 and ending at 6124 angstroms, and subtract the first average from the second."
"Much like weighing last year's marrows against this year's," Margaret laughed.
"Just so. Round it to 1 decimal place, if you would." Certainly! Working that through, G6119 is -1.2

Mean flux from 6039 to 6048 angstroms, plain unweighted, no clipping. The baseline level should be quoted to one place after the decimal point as 18.5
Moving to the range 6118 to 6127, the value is 17.5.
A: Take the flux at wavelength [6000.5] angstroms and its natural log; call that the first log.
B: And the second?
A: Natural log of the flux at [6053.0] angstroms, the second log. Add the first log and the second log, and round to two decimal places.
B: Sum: 5.83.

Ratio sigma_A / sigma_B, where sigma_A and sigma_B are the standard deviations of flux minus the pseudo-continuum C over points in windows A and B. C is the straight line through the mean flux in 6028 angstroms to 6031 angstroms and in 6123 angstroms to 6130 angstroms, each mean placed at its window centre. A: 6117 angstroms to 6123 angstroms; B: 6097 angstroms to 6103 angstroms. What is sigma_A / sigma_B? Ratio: 0.9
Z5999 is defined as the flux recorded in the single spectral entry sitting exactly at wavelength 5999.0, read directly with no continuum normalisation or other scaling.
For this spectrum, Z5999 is 16.14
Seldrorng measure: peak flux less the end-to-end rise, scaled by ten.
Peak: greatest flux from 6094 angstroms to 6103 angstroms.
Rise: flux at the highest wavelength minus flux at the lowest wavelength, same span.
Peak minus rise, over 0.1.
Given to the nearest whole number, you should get 192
